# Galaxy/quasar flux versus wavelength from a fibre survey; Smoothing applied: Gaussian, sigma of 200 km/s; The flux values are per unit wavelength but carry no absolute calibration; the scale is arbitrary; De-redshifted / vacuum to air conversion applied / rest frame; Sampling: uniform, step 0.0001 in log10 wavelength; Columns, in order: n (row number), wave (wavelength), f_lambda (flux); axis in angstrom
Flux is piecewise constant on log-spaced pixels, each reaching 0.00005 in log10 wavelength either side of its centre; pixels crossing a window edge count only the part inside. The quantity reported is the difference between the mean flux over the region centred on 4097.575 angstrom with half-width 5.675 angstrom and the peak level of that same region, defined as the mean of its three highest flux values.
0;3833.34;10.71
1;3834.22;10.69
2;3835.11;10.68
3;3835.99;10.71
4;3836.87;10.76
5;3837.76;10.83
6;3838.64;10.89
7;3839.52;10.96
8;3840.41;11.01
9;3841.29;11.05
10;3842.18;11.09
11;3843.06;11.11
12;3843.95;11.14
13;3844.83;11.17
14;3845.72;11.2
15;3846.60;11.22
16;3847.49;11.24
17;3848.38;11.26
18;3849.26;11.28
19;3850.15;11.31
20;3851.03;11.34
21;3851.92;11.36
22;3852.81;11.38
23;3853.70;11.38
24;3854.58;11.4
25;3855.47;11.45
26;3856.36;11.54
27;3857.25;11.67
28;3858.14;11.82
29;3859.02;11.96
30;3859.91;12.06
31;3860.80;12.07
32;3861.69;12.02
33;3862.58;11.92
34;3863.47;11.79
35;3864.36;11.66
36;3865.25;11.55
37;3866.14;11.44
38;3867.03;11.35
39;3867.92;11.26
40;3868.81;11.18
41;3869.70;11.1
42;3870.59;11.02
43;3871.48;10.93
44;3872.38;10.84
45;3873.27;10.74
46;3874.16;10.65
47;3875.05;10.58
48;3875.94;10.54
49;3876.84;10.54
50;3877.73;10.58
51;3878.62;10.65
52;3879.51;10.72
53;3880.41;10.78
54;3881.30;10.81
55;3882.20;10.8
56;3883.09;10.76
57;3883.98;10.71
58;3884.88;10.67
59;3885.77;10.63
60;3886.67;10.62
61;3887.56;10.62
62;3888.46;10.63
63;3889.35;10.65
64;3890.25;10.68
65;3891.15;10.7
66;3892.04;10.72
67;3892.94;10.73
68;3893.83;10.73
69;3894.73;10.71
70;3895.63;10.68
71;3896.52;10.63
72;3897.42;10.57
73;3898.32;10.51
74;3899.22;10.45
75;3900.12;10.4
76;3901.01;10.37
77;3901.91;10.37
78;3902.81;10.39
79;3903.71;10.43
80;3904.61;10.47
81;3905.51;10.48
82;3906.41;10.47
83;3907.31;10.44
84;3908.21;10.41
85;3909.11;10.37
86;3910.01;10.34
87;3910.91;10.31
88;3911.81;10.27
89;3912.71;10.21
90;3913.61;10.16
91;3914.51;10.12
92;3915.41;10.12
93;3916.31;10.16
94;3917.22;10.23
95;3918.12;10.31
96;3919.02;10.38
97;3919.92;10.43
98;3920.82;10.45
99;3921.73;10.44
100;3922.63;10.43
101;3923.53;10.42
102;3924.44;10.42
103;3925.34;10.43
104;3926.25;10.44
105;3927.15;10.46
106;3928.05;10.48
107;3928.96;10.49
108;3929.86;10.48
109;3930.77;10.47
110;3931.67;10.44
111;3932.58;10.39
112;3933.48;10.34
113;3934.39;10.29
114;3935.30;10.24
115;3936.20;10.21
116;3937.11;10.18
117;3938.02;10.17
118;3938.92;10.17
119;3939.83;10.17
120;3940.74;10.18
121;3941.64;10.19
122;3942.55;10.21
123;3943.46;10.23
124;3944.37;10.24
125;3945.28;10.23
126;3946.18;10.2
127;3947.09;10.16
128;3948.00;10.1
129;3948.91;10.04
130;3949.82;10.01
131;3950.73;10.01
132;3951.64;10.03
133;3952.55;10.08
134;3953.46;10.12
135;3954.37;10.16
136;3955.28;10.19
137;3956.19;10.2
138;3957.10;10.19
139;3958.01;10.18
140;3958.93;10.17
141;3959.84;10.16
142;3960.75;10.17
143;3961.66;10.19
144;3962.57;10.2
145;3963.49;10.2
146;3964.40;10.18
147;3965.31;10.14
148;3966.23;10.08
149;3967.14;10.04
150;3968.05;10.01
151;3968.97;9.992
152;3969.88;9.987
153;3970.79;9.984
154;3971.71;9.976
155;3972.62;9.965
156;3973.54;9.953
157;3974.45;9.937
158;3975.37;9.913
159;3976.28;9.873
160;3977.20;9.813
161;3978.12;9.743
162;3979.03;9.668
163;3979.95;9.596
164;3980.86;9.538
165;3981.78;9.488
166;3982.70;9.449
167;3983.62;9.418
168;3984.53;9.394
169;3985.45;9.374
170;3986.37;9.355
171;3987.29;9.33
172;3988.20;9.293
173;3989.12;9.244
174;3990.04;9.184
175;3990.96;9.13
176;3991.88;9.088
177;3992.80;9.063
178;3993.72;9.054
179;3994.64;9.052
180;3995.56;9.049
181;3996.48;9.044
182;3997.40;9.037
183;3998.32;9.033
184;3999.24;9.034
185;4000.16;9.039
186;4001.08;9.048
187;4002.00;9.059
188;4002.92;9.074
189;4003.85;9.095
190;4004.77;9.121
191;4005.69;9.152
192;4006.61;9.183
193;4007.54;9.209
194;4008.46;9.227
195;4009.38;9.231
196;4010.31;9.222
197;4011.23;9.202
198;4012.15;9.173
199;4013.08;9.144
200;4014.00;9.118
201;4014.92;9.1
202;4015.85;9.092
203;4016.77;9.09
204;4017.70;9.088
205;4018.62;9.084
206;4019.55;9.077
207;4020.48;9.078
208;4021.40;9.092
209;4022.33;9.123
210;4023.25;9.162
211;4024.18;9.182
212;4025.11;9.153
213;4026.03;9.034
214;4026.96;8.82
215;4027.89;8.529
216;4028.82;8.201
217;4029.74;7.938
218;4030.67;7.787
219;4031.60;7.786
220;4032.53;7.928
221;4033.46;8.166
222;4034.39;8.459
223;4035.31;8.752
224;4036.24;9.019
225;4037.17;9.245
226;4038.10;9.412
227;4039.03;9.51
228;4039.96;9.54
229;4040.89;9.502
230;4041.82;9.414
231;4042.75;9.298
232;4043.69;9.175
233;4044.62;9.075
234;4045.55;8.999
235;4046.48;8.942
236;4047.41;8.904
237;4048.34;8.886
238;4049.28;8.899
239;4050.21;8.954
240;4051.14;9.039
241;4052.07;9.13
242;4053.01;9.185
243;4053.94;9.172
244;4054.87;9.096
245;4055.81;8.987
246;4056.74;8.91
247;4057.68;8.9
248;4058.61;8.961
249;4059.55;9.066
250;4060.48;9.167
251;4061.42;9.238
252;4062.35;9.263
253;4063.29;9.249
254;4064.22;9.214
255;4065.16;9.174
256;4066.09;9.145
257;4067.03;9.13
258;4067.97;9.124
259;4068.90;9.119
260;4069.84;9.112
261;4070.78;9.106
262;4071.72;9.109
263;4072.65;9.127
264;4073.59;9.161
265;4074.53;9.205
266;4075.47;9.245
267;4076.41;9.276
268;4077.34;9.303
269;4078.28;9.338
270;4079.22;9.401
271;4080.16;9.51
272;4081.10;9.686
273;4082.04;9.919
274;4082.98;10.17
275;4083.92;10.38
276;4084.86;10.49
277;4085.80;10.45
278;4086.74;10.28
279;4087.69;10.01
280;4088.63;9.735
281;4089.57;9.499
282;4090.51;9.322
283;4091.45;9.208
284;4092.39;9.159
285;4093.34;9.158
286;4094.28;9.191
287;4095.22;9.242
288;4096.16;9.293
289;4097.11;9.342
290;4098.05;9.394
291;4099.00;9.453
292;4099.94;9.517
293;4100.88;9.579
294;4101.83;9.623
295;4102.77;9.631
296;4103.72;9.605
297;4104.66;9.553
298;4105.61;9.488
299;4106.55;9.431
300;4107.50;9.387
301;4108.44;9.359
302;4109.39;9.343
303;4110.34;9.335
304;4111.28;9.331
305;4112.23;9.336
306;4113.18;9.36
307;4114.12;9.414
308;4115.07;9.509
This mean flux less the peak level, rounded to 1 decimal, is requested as -0.2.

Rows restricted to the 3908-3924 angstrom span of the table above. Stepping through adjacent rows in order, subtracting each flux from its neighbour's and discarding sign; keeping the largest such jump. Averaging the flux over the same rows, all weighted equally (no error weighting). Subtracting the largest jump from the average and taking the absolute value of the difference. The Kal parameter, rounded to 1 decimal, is 10.2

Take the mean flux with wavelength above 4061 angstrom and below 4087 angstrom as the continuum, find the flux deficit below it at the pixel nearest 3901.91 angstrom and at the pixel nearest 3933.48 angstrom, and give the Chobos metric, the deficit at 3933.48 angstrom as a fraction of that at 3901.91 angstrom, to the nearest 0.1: 1.0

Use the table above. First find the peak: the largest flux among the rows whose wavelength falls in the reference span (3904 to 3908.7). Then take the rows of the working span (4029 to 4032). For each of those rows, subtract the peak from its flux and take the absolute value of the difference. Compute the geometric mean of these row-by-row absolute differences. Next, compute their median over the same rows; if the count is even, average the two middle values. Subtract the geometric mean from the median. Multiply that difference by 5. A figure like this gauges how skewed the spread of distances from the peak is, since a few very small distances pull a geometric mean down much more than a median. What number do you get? 0.25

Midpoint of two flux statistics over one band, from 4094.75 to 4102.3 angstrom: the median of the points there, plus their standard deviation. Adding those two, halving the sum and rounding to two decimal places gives 4.78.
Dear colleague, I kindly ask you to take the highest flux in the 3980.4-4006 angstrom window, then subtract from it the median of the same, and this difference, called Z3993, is 0.43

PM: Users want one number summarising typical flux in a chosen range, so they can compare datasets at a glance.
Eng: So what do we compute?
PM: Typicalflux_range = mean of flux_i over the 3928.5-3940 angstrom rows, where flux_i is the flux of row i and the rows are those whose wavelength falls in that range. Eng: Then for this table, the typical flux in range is 10.3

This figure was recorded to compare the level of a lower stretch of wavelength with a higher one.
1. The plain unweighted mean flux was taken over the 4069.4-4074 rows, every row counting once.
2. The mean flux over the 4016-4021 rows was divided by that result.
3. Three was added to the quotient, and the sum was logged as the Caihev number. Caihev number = 4.00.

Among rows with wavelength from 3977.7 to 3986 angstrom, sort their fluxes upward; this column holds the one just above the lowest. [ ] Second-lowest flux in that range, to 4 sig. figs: 9.394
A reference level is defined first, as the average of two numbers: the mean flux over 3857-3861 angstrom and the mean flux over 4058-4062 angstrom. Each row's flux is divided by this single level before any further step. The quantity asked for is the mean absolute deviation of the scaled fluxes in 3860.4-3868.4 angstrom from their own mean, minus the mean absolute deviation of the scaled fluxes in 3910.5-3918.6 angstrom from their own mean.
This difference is 0.017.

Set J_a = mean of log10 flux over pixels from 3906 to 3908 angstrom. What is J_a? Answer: 1.02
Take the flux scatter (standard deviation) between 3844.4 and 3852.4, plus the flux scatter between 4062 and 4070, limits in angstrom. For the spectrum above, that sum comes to 0.12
